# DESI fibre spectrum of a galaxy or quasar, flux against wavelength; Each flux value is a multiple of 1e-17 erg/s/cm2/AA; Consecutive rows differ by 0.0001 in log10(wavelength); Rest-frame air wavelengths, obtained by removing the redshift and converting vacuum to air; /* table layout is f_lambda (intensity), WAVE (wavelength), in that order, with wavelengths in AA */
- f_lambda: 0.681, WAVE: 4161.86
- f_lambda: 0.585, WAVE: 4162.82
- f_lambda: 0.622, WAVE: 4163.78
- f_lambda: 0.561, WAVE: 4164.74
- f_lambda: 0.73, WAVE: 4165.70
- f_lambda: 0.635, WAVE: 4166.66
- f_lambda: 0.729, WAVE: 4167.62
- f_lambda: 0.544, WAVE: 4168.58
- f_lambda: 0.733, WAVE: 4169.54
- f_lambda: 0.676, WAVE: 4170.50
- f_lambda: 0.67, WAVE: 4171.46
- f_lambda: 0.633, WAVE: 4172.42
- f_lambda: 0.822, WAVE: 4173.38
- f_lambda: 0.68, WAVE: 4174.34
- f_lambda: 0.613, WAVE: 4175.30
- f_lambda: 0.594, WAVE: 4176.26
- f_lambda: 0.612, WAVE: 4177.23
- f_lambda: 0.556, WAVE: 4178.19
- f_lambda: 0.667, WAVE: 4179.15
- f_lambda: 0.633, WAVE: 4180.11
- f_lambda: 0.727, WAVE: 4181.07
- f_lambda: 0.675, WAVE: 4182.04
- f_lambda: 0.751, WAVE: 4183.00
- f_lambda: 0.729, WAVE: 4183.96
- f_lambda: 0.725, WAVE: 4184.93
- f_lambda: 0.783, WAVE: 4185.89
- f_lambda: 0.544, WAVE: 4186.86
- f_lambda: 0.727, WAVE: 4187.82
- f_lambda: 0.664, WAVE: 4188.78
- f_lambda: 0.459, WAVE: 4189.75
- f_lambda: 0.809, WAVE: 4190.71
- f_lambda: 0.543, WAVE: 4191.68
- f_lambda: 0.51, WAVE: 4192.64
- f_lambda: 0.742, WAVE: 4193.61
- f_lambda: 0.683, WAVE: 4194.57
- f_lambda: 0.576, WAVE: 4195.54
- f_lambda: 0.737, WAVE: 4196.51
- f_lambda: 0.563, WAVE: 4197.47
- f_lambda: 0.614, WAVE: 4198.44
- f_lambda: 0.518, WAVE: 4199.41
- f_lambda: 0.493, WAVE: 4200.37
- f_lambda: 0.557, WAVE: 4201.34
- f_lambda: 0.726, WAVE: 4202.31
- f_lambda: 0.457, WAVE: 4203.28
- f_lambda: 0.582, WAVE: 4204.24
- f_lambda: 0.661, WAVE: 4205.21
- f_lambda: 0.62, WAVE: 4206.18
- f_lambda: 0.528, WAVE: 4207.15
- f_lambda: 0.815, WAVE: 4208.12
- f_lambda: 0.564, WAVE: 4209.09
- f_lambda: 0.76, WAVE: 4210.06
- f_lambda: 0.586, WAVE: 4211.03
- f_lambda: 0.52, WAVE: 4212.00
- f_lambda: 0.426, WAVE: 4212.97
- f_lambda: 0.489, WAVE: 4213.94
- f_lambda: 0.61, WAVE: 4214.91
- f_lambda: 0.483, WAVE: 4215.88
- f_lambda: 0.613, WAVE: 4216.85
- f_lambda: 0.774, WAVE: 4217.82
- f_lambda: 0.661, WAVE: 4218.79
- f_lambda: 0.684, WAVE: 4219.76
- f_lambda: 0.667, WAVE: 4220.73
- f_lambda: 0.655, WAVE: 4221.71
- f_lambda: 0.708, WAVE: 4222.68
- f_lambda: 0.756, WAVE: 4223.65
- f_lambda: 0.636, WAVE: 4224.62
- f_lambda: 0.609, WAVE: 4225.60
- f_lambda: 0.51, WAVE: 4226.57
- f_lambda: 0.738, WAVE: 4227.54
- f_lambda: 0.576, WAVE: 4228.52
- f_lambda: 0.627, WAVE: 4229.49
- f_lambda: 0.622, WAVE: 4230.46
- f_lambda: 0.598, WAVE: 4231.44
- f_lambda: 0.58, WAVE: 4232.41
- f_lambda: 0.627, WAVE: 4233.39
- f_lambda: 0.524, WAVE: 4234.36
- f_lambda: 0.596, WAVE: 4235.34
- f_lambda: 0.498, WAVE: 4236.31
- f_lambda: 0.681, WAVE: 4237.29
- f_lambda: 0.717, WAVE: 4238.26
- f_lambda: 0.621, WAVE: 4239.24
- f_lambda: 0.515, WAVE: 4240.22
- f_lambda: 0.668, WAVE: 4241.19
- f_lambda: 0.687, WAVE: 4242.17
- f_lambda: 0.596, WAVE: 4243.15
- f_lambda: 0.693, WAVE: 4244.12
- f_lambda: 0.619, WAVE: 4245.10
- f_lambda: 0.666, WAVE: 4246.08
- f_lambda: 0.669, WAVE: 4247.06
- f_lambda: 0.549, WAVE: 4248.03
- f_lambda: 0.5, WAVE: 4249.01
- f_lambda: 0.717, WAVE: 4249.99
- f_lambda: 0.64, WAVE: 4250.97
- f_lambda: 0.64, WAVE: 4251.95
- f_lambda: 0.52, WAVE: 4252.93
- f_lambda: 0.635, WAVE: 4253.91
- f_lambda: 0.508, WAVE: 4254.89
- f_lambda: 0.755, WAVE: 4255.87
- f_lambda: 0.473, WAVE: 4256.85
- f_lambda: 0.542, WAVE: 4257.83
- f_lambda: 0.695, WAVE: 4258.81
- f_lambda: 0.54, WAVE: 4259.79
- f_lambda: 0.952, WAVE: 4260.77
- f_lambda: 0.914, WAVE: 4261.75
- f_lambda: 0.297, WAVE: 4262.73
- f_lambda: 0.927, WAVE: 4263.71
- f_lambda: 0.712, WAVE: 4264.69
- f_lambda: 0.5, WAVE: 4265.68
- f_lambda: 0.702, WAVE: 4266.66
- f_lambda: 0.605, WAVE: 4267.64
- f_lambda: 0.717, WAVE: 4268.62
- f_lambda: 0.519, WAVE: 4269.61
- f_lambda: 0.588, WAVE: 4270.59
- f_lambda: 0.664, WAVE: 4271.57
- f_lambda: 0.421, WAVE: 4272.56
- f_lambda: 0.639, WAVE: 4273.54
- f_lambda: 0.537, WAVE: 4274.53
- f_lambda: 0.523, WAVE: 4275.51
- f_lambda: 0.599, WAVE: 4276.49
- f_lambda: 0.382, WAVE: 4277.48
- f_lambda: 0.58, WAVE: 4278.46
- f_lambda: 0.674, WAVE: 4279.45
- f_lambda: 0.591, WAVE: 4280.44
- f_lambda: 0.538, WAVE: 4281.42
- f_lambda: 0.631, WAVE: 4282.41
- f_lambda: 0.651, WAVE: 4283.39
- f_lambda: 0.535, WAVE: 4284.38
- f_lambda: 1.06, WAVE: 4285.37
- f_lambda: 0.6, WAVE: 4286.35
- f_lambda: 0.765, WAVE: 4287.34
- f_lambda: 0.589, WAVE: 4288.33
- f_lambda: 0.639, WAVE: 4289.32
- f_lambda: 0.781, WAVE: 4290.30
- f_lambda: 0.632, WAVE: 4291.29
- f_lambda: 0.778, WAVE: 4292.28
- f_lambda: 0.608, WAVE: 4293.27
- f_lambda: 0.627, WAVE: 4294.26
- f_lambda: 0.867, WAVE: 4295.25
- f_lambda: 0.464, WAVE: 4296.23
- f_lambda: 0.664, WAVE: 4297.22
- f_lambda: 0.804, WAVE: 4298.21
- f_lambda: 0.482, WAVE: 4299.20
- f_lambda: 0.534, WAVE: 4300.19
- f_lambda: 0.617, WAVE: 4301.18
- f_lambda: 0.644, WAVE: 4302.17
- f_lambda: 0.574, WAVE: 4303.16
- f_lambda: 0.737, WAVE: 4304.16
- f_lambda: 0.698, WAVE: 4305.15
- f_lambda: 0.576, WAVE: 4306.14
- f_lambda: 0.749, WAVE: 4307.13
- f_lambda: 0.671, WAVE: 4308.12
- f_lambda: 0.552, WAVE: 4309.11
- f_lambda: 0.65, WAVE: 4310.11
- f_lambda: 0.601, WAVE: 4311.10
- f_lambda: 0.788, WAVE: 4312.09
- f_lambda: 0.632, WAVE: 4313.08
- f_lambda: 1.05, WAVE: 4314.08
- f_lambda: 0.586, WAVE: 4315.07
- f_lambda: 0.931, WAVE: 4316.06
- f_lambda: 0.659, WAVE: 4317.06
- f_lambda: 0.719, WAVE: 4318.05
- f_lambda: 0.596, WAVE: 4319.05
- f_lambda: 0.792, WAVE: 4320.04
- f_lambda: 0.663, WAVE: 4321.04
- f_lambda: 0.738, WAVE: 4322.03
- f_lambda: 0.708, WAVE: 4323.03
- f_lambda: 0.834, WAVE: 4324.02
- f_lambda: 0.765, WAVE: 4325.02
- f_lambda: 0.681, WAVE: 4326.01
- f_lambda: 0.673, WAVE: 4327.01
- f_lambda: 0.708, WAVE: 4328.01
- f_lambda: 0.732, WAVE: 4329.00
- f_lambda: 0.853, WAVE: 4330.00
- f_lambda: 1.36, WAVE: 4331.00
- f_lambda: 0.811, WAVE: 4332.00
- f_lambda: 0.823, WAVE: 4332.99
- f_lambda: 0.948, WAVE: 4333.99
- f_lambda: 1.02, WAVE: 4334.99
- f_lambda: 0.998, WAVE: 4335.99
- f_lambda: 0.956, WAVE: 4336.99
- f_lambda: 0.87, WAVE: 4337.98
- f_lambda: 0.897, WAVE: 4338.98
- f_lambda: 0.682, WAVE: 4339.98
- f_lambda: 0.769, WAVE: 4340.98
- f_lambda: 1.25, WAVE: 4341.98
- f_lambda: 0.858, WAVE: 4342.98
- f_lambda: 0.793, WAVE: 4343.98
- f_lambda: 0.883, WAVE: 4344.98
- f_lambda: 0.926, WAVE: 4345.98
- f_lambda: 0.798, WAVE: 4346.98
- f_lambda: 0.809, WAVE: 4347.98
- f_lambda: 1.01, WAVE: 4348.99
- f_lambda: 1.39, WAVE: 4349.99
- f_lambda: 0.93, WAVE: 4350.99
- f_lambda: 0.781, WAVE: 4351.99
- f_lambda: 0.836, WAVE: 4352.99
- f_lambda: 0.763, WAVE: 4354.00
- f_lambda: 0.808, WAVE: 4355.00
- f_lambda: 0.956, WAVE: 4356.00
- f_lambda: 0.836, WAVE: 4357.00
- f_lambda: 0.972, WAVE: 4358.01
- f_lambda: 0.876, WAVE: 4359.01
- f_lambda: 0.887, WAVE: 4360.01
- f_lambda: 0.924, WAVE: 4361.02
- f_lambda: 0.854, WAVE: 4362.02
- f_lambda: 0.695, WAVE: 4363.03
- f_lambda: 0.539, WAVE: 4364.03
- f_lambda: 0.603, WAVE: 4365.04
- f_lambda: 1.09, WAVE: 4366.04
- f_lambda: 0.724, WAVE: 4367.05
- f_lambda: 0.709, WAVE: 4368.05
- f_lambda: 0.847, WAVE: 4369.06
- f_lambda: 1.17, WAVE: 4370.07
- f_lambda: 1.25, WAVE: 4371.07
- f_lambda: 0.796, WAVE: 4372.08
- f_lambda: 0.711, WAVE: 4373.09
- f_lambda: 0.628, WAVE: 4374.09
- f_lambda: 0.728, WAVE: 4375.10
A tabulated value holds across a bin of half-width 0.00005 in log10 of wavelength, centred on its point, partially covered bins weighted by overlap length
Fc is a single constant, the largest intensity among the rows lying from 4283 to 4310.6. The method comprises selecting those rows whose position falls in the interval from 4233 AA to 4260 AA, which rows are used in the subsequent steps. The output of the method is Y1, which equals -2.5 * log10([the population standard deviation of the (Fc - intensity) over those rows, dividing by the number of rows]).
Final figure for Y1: 2.8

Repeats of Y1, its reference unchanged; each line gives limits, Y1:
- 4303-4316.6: 2.1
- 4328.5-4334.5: 1.7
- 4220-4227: 2.9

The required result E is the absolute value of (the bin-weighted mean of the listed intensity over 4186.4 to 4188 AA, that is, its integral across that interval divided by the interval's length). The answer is 0.621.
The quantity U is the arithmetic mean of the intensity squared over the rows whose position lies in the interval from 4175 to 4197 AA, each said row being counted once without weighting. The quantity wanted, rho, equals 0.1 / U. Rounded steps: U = 0.437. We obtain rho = 0.229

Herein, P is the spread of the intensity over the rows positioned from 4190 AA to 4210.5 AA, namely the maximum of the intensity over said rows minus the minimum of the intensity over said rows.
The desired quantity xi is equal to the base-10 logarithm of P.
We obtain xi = -0.4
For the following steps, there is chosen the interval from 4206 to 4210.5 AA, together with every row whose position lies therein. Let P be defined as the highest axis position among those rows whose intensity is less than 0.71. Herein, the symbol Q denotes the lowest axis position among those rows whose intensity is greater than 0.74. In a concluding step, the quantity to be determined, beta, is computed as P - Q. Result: 1.0 AA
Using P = 4209.09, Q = 4208.12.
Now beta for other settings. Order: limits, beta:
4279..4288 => 1.0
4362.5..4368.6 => 2.0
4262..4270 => 5.9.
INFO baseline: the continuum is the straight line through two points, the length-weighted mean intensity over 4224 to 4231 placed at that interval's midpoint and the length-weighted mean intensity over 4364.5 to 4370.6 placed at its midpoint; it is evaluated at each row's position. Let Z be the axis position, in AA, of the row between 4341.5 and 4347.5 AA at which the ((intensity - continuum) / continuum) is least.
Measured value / 4343.98 AA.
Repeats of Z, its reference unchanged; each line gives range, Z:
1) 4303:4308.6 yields 4306.14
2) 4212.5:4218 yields 4212.97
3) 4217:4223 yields 4221.71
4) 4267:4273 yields 4272.56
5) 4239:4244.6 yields 4240.22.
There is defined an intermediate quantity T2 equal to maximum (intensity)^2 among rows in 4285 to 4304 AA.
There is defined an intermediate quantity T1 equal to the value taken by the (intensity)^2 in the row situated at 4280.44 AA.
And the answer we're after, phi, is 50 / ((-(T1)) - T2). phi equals -33.9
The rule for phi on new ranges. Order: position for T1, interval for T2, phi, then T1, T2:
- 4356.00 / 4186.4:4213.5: -31.7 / 0.91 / 0.7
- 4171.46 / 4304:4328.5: -32.2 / 0.45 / 1.1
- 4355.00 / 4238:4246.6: -42.8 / 0.65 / 0.5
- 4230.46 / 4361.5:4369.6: -31.7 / 0.39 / 1.2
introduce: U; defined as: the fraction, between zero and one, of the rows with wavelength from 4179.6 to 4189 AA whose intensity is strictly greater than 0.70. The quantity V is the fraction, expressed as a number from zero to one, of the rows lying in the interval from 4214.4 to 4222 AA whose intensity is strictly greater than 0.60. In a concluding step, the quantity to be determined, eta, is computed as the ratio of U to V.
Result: 0.69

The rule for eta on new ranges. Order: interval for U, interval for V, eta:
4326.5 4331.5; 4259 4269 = 1.14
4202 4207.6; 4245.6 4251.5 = 0.25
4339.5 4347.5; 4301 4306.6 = 1.31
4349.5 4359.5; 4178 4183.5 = 1.20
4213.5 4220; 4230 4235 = 0.36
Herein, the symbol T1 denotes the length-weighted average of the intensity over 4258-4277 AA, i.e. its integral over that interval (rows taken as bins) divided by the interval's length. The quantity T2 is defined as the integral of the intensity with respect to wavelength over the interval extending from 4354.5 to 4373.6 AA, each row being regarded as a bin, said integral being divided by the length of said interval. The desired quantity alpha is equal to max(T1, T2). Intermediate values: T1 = 0.63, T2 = 0.86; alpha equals 0.86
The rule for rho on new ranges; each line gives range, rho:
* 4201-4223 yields 0.257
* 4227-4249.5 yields 0.260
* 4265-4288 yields 0.257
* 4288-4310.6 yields 0.232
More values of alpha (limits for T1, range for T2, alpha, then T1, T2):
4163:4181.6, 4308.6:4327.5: 0.72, 0.65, 0.72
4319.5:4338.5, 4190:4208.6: 0.84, 0.84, 0.62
